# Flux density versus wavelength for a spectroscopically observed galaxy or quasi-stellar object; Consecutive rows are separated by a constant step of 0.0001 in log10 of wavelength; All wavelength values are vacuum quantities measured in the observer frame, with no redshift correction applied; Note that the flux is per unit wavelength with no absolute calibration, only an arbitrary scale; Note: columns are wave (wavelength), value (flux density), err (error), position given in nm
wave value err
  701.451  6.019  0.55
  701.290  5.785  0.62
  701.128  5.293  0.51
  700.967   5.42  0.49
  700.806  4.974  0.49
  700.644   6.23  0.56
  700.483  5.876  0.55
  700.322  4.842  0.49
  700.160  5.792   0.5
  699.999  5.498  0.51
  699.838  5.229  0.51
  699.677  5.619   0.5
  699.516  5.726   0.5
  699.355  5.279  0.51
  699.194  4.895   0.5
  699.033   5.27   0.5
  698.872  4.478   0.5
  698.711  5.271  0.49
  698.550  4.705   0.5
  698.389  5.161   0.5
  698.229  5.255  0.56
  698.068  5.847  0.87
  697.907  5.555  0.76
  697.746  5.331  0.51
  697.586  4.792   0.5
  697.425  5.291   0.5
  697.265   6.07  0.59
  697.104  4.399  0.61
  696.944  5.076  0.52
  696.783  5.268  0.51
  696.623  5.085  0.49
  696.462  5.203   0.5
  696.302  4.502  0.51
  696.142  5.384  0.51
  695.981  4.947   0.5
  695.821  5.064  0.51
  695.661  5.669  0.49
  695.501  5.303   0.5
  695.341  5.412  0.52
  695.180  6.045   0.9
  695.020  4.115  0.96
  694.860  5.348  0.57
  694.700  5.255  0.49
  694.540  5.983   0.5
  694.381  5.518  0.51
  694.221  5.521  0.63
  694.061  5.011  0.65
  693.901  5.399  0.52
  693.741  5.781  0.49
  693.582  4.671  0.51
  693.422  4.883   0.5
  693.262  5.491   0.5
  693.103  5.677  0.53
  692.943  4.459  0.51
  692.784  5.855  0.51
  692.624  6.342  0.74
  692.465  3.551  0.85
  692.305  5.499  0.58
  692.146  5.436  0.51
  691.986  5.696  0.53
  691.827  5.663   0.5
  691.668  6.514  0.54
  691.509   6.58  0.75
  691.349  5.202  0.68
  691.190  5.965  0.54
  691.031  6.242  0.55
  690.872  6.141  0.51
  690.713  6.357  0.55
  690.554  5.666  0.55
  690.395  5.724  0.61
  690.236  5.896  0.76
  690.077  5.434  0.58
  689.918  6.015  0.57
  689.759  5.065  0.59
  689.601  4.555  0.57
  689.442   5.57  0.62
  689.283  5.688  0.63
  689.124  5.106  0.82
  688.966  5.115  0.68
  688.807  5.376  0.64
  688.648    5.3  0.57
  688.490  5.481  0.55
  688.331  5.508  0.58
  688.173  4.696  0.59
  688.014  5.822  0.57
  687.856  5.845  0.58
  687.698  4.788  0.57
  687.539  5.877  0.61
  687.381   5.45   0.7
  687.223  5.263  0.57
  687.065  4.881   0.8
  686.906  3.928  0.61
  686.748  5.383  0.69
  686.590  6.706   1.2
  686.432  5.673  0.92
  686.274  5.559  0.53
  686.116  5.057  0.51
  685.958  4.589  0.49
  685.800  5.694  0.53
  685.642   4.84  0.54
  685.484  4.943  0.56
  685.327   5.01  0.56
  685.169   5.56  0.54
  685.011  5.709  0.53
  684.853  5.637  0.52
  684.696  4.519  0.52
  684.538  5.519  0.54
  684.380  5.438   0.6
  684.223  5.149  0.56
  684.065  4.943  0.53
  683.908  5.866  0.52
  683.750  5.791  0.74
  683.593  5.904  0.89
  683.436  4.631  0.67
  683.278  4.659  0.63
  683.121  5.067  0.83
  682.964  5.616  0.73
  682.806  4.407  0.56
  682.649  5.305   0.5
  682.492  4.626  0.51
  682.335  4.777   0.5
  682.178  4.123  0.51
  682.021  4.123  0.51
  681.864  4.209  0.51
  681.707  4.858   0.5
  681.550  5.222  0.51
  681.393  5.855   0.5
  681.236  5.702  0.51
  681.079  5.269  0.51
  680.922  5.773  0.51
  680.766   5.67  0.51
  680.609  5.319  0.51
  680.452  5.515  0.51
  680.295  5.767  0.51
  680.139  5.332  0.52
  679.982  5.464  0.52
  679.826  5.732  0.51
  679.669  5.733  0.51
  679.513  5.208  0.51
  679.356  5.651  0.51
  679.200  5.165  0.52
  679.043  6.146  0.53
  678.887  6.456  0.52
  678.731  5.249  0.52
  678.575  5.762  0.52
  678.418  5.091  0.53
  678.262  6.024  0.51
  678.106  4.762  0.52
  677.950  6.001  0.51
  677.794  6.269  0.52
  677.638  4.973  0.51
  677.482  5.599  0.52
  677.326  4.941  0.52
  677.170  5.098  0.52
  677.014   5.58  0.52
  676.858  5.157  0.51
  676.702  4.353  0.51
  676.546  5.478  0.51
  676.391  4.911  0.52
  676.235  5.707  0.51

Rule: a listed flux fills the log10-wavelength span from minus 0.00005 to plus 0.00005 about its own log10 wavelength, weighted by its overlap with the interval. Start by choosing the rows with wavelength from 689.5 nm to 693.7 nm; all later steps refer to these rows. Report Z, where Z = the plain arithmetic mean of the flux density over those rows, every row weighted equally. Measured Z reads 5.56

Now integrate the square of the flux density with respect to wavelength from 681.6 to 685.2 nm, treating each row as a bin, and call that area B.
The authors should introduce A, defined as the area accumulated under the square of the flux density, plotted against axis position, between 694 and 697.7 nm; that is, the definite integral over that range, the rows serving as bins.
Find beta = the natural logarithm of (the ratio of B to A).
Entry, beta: -0.09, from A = 102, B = 93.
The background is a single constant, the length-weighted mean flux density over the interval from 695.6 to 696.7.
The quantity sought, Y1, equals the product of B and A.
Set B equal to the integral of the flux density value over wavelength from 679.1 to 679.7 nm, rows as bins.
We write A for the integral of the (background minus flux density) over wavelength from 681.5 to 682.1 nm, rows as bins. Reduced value 1.05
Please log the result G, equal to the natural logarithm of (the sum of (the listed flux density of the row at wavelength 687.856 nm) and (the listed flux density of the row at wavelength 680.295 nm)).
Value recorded 2.45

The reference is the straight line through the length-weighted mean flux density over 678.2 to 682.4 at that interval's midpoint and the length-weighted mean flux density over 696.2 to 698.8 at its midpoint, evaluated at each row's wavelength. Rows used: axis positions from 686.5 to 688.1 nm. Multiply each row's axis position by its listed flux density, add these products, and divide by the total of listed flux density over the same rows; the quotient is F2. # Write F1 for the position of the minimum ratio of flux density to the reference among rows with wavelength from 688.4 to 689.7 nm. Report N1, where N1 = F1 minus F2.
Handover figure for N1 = 2.29 nm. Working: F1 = 689.601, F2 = 687.31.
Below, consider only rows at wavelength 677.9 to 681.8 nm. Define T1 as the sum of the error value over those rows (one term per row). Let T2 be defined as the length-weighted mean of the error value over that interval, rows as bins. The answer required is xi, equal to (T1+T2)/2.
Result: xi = 6.7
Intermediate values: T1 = 12.8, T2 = 0.51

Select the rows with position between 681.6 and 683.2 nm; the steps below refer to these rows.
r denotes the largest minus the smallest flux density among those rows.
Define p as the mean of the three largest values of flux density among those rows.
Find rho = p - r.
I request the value 3.84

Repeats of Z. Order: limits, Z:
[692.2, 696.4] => 5.26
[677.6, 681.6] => 5.58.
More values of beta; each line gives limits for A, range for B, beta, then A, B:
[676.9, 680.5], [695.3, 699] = -0.11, 111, 100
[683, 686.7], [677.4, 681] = 0.07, 106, 113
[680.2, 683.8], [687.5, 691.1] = 0.14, 96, 111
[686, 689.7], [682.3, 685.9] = -0.08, 106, 98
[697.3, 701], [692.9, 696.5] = -0.05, 106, 100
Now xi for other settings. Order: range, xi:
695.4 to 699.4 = 7.0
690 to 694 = 7.5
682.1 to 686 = 7.6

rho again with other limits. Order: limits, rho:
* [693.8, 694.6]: 4.70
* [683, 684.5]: 4.58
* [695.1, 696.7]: 4.17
